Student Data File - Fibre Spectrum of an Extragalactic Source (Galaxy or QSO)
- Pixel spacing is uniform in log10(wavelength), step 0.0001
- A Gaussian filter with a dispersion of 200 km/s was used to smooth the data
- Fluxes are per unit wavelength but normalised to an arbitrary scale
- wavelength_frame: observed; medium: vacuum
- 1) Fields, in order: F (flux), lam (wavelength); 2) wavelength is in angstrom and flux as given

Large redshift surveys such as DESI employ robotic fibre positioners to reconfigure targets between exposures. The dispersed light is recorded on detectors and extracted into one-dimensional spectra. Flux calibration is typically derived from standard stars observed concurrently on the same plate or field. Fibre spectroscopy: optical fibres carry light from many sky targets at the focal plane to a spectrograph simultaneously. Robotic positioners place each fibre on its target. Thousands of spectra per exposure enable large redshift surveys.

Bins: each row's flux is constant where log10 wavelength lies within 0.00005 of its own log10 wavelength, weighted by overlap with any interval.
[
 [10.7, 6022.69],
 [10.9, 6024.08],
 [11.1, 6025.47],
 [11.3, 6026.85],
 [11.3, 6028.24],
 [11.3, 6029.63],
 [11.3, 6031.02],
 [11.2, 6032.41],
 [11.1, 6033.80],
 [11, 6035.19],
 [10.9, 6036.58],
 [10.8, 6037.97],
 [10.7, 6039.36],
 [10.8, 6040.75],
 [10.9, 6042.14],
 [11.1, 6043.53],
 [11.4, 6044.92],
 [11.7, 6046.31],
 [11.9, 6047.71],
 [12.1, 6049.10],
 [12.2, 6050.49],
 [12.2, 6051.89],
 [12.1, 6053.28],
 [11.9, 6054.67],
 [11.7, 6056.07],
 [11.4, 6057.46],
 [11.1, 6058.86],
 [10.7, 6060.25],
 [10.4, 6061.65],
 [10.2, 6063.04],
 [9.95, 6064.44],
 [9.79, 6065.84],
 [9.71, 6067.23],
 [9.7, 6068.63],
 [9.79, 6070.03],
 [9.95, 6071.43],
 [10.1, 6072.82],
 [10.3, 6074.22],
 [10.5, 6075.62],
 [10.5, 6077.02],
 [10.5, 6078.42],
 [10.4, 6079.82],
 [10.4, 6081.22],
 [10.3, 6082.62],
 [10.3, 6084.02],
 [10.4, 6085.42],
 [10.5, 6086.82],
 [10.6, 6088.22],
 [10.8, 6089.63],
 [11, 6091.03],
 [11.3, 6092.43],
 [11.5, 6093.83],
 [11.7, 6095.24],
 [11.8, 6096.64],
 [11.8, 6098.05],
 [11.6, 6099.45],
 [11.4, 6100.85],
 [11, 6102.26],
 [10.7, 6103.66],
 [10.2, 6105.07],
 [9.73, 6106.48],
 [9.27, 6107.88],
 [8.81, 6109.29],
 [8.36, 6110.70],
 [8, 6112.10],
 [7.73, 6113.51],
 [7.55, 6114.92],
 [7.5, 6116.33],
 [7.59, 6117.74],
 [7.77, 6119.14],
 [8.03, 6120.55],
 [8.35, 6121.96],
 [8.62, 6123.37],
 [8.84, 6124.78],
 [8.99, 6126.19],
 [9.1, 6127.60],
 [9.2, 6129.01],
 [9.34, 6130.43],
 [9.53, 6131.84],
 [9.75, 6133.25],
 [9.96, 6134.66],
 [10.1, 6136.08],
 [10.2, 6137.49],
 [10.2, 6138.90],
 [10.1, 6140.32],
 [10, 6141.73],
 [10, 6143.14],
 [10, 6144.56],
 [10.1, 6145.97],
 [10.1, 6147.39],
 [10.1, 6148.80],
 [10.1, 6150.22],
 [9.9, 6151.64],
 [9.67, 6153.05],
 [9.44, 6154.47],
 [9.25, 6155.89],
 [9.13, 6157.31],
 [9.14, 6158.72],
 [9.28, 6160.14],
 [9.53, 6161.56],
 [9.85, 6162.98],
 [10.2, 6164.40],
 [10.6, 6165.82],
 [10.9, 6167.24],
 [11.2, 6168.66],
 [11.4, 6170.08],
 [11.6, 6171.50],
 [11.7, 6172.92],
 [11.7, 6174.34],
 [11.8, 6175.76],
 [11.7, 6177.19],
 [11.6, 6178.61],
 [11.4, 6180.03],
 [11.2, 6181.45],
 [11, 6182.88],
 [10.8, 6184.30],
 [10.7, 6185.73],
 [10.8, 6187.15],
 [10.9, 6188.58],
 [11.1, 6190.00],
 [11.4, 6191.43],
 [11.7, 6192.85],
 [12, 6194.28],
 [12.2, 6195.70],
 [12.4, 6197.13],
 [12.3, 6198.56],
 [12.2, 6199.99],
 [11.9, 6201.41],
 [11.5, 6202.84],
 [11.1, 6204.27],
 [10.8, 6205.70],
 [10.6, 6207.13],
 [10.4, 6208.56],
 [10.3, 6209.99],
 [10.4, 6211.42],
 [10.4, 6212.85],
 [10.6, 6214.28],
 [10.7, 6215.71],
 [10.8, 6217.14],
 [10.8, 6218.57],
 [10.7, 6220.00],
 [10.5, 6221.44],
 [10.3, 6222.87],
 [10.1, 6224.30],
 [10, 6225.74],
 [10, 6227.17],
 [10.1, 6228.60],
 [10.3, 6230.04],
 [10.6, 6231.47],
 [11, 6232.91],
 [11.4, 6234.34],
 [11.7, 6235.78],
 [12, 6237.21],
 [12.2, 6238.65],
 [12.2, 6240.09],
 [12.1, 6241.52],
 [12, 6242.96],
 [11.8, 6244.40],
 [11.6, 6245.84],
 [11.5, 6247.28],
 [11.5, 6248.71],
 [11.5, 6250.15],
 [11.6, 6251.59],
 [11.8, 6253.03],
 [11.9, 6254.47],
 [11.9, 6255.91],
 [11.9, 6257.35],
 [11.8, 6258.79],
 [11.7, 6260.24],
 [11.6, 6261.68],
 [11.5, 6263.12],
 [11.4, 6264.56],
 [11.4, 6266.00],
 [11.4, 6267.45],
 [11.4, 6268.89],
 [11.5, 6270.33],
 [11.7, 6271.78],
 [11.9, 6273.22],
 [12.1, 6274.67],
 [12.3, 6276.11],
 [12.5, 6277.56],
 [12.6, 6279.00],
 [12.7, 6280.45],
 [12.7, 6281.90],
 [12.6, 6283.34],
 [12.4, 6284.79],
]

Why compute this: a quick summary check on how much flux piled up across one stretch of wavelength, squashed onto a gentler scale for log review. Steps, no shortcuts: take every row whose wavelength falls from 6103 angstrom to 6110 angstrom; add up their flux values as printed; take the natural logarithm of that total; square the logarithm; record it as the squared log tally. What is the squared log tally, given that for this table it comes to 15.1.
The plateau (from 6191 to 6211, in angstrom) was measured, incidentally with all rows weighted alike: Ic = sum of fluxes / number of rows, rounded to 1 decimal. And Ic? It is 11.5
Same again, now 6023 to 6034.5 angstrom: 11.2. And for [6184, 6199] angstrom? 11.5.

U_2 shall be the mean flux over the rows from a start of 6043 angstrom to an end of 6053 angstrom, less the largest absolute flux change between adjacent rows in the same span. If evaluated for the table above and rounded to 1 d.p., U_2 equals 11.5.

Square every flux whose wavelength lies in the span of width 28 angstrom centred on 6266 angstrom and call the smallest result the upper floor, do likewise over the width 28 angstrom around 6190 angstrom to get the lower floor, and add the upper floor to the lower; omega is 244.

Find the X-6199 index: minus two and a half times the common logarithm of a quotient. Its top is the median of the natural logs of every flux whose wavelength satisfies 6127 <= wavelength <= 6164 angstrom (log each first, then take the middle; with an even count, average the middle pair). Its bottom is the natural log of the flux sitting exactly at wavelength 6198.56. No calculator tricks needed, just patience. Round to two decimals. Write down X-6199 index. 0.10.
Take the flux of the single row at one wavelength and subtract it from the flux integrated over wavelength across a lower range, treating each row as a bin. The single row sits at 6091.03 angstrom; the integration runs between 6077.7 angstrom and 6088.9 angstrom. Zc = 106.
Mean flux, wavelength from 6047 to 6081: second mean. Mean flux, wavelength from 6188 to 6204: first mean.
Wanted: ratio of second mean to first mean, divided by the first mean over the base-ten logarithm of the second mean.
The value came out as 0.080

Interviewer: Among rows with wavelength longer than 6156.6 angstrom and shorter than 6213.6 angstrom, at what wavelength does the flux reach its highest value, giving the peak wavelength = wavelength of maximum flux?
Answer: 6197.13 angstrom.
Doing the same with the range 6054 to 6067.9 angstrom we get 6054.67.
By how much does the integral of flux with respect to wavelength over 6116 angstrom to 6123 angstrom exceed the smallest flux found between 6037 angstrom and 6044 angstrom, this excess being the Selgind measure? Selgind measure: 45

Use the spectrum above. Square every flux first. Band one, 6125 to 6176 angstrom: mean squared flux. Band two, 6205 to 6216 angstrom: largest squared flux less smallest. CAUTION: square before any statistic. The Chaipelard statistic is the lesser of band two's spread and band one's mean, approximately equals 11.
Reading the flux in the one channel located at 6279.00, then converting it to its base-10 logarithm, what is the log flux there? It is 1.10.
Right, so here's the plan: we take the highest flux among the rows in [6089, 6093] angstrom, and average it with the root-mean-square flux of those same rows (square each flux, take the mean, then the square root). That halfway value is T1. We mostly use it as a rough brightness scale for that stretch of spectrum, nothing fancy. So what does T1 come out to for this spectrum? 11.2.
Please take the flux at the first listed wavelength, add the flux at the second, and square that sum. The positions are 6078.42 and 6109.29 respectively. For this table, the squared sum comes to 373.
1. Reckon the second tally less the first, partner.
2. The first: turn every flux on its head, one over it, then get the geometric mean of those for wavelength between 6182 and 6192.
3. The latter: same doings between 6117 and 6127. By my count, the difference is 0.029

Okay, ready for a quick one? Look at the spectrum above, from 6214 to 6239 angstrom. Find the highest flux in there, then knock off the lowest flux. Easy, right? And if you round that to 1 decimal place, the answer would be 2.2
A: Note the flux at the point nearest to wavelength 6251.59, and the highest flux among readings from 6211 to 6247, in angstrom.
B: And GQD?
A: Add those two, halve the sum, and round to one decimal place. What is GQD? 11.9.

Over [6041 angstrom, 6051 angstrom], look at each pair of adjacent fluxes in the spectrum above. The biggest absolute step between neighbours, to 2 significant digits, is 0.30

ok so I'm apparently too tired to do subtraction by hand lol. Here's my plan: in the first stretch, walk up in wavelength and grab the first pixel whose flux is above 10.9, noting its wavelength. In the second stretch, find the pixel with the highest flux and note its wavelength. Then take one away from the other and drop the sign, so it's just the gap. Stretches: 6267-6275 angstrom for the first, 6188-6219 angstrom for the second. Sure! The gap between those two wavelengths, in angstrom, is 70.3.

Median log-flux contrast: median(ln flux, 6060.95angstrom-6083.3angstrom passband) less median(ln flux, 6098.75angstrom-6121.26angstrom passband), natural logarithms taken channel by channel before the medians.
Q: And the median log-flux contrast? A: 0.18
